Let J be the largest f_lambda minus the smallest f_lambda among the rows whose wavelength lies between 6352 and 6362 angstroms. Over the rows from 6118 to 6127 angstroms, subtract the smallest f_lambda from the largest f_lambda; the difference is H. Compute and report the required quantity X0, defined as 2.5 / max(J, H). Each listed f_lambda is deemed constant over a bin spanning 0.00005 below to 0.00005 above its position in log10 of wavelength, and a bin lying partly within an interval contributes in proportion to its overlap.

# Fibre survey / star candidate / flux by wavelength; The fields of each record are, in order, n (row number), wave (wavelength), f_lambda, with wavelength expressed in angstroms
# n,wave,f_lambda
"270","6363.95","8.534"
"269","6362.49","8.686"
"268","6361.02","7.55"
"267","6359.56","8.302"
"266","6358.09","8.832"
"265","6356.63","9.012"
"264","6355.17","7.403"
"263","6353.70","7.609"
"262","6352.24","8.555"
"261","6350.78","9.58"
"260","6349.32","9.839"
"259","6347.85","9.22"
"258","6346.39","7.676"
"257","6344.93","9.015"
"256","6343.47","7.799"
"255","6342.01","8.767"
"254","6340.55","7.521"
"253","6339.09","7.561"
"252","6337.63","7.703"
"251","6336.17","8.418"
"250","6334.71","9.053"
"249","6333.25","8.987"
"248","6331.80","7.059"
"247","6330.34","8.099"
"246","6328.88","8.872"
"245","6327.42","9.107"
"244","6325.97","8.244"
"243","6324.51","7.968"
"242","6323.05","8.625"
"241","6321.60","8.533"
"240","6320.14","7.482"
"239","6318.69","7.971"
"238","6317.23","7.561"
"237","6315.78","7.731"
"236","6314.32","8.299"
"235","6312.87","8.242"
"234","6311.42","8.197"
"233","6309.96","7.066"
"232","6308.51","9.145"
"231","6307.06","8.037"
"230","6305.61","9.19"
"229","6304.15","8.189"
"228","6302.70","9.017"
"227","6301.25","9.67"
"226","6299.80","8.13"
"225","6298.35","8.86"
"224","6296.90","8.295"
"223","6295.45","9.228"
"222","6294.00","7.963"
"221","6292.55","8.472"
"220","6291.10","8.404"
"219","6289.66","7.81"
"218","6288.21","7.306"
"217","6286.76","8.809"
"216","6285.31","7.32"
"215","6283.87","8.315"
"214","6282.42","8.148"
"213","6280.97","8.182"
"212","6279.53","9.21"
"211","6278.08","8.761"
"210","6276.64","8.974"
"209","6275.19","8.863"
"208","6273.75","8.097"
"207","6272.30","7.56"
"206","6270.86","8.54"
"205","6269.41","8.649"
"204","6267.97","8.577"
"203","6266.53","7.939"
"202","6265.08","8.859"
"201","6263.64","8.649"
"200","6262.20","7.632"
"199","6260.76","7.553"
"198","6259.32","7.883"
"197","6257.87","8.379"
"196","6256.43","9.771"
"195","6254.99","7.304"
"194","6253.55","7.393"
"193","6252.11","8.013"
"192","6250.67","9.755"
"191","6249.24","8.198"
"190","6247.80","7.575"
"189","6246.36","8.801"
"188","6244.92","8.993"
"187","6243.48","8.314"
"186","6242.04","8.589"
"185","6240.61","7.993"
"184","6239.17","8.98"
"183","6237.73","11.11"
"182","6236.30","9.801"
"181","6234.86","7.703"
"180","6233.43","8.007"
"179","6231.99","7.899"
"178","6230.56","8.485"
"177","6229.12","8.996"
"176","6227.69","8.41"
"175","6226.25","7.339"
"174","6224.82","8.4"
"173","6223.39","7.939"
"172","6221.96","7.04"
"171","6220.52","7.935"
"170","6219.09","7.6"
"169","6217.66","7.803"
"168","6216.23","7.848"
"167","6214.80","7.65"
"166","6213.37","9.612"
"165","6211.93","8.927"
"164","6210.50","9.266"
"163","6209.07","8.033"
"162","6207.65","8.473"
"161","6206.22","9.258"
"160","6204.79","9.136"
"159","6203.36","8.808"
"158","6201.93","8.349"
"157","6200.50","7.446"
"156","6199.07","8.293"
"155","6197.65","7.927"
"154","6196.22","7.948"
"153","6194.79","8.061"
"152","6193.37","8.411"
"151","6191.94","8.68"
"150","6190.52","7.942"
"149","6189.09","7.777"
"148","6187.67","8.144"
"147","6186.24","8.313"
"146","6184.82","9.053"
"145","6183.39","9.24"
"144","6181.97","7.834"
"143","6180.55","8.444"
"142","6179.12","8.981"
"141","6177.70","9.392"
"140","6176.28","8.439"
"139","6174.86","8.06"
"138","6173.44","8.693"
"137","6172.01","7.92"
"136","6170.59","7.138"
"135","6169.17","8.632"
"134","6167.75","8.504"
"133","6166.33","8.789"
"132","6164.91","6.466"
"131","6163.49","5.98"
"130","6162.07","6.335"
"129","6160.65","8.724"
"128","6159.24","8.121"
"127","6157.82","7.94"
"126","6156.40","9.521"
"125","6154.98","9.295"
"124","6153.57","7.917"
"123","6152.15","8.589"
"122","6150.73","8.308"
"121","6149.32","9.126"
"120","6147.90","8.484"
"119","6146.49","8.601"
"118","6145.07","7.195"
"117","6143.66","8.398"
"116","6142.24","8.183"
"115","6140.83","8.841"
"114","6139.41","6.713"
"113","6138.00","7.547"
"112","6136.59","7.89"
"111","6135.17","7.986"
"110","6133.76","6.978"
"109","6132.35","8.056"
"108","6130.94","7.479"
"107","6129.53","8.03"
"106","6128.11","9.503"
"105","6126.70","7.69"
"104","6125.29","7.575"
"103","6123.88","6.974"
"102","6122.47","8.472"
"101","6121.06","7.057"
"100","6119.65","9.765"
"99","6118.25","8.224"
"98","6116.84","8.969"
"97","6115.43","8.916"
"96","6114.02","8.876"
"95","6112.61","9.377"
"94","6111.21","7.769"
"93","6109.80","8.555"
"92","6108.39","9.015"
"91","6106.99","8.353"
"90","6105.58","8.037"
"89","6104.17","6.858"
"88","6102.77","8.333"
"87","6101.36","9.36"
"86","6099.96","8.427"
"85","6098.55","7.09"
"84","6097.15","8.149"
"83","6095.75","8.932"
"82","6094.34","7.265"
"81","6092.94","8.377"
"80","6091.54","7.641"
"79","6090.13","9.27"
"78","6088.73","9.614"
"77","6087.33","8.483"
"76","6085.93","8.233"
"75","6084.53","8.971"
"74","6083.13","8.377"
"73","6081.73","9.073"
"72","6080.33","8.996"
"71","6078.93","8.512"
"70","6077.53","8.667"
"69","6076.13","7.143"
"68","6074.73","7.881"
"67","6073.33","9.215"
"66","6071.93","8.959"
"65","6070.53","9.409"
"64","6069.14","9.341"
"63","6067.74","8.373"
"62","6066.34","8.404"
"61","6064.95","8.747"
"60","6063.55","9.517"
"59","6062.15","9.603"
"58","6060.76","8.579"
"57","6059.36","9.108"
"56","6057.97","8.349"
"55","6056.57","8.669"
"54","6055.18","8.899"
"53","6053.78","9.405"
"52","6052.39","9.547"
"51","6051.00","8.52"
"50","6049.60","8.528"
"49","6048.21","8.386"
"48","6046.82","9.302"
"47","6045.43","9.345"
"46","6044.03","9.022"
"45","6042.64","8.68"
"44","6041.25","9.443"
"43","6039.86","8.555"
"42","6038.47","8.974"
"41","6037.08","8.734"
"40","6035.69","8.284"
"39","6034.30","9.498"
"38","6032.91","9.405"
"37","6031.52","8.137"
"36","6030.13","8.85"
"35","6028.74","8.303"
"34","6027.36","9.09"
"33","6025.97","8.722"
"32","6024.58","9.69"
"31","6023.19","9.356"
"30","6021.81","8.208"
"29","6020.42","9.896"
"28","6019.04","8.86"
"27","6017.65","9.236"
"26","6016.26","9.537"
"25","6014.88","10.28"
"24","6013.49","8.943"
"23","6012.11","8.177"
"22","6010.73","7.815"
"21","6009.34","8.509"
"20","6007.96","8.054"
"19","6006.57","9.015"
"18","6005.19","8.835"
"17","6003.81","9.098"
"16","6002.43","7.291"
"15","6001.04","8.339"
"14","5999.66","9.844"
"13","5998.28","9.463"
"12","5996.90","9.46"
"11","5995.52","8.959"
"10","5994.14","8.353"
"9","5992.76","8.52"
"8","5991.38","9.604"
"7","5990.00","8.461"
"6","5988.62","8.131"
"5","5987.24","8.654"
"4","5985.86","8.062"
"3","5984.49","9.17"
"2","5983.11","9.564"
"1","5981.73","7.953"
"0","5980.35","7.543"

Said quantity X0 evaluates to 0.90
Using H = 2.8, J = 1.61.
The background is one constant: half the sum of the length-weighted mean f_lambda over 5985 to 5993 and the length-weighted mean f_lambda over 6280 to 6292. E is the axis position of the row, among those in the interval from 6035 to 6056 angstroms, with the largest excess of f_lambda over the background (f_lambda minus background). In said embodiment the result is 6052.39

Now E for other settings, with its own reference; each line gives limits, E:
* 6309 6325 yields 6323.05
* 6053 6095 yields 6088.73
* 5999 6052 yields 6014.88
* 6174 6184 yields 6177.70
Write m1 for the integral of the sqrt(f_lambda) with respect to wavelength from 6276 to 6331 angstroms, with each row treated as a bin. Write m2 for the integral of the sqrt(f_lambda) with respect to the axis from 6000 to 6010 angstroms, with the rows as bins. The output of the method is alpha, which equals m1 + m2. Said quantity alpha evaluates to 188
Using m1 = 159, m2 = 29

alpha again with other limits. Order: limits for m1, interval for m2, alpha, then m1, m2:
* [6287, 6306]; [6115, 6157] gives 175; 55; 120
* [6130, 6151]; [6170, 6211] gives 178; 59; 119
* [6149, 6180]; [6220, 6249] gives 173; 89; 84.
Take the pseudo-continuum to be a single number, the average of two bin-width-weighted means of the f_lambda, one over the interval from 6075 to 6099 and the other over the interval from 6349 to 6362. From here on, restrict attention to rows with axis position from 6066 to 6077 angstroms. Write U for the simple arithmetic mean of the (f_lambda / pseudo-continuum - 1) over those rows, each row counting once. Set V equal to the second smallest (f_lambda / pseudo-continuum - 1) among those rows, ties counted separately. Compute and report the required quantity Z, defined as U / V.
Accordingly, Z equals -0.26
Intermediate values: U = 0.017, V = -0.067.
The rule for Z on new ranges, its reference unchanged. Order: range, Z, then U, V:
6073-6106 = 0.05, -0.009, -0.160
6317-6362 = 0.12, -0.015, -0.123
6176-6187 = -2.04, 0.032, -0.016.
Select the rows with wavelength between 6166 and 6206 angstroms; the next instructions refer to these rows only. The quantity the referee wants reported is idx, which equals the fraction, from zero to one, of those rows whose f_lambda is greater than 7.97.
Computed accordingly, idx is 0.71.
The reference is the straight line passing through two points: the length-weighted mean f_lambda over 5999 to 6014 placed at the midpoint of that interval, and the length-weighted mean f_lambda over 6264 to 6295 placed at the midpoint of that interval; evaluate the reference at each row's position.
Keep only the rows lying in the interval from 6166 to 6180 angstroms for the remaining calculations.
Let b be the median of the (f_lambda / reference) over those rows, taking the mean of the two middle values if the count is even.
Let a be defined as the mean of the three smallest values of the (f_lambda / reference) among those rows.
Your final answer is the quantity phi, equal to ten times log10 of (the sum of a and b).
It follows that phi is 2.87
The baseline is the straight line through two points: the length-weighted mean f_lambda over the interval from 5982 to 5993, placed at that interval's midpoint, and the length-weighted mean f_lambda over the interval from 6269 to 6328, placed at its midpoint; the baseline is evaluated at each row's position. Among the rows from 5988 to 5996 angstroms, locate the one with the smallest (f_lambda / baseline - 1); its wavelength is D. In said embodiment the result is 5988.62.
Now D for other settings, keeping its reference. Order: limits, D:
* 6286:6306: 6288.21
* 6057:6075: 6074.73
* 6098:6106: 6104.17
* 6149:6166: 6163.49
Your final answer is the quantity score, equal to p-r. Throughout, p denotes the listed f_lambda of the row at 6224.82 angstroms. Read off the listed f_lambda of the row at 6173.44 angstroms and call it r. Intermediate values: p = 8.4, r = 8.693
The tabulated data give -0.3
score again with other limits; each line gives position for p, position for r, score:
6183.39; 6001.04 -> 0.9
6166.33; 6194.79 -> 0.7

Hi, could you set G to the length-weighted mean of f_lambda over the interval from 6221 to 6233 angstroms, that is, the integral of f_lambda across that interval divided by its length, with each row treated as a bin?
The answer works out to 8.1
